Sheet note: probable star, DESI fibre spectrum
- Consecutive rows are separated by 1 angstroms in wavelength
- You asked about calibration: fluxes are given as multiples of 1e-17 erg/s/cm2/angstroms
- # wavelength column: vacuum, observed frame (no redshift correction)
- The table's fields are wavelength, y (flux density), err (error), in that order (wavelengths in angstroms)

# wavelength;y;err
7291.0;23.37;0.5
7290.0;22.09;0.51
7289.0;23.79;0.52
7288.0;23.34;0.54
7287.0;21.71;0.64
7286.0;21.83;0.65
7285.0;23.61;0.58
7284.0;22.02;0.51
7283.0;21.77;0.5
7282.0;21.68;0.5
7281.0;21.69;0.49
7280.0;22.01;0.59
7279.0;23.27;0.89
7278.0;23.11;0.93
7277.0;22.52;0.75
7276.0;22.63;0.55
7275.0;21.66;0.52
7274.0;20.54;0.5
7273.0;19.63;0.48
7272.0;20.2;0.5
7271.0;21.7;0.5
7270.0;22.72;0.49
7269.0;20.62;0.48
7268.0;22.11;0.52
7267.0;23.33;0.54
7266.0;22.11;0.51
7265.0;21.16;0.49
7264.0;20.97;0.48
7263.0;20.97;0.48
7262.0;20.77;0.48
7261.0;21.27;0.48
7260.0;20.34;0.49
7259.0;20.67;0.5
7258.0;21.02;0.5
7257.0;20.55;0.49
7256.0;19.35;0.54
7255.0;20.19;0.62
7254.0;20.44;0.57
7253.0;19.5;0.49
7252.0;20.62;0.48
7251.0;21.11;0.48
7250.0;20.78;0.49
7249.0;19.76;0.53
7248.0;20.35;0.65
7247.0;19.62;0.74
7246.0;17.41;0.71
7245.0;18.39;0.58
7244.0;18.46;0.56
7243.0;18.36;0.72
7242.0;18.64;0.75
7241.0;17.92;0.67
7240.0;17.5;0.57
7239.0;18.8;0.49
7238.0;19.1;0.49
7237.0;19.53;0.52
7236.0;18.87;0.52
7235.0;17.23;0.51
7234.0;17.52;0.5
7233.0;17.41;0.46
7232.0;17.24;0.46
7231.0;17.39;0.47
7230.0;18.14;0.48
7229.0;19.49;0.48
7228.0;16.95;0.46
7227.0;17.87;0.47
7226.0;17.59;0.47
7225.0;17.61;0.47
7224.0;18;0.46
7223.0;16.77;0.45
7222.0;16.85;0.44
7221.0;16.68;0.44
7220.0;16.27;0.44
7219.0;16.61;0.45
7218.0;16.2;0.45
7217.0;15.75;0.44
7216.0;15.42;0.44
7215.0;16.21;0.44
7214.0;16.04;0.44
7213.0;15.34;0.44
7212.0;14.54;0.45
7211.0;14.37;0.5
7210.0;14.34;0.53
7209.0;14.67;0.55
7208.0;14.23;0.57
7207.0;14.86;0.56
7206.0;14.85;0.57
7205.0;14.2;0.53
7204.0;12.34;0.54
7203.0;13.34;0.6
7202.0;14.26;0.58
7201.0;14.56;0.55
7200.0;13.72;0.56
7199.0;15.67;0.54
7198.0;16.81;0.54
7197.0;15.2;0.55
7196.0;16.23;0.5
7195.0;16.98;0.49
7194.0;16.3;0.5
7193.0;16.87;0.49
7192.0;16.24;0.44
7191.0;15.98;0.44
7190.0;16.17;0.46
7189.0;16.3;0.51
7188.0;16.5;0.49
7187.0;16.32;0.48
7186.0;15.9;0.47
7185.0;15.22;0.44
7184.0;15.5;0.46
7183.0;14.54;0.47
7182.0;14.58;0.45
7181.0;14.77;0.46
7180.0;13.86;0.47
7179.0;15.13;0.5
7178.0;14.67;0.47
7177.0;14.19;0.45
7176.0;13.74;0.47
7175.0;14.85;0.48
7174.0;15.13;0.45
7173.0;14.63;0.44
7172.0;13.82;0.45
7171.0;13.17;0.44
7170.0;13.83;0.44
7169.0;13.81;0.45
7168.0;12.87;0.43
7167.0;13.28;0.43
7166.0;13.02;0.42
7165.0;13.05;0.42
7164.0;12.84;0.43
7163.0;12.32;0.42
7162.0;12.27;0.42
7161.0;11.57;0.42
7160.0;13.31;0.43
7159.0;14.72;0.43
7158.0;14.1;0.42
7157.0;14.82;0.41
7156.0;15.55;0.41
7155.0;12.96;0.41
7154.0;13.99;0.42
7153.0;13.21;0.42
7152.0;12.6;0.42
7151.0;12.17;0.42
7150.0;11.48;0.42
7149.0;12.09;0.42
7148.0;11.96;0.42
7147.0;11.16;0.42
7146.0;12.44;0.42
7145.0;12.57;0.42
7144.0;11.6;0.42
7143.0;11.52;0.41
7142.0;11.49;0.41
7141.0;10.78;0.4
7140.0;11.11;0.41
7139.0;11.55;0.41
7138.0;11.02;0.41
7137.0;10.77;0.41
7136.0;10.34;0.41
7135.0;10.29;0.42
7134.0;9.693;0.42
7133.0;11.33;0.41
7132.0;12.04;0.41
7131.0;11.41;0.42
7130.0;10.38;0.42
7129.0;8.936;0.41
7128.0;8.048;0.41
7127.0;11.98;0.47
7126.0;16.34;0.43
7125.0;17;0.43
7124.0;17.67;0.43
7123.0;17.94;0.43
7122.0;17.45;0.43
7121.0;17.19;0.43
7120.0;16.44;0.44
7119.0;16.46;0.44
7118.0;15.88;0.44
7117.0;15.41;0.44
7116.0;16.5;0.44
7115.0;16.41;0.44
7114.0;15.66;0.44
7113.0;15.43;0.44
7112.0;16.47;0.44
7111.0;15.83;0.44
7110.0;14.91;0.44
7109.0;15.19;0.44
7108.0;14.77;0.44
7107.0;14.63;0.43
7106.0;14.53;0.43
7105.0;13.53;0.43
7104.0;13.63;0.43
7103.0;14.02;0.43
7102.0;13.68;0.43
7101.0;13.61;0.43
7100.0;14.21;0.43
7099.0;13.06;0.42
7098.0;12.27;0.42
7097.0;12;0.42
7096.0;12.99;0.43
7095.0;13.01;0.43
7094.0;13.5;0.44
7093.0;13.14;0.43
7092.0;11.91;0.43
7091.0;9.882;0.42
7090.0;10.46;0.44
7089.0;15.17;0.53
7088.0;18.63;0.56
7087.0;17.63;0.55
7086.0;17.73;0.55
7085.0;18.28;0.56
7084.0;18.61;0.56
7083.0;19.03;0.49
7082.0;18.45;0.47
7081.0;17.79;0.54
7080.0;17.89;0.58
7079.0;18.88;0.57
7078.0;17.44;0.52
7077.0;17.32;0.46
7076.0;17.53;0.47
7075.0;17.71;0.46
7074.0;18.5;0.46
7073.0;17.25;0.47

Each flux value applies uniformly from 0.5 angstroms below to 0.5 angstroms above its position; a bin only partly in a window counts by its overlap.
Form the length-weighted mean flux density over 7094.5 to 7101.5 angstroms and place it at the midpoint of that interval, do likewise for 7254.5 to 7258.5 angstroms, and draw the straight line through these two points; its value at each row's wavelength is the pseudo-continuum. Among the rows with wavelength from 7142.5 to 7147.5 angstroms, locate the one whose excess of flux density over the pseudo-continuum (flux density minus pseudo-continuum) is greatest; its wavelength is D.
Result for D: 7145.0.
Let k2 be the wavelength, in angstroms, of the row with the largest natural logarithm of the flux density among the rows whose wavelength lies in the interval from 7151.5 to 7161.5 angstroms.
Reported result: 7156.0 angstroms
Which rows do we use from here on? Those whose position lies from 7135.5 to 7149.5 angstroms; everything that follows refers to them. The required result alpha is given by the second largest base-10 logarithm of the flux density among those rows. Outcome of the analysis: 1.09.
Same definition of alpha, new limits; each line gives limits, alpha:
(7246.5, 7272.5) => 1.36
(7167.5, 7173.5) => 1.14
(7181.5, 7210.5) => 1.23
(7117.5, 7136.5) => 1.25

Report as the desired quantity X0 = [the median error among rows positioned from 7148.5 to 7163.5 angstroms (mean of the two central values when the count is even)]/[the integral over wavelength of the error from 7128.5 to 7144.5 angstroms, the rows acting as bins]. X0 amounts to 0.06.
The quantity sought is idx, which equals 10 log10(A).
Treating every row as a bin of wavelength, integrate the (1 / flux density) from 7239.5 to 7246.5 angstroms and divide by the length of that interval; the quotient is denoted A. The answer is -12.6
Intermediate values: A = 0.055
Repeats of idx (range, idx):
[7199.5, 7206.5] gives -11.4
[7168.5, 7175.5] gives -11.5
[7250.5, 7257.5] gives -13.1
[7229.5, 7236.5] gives -12.5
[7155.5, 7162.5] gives -11.3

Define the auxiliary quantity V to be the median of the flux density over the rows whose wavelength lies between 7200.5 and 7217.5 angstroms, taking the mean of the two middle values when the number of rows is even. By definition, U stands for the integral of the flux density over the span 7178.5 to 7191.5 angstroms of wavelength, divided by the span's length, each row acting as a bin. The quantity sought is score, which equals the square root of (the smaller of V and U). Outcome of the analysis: 3.82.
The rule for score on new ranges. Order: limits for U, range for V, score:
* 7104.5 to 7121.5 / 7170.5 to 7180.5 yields 3.80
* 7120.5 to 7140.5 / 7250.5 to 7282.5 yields 3.55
